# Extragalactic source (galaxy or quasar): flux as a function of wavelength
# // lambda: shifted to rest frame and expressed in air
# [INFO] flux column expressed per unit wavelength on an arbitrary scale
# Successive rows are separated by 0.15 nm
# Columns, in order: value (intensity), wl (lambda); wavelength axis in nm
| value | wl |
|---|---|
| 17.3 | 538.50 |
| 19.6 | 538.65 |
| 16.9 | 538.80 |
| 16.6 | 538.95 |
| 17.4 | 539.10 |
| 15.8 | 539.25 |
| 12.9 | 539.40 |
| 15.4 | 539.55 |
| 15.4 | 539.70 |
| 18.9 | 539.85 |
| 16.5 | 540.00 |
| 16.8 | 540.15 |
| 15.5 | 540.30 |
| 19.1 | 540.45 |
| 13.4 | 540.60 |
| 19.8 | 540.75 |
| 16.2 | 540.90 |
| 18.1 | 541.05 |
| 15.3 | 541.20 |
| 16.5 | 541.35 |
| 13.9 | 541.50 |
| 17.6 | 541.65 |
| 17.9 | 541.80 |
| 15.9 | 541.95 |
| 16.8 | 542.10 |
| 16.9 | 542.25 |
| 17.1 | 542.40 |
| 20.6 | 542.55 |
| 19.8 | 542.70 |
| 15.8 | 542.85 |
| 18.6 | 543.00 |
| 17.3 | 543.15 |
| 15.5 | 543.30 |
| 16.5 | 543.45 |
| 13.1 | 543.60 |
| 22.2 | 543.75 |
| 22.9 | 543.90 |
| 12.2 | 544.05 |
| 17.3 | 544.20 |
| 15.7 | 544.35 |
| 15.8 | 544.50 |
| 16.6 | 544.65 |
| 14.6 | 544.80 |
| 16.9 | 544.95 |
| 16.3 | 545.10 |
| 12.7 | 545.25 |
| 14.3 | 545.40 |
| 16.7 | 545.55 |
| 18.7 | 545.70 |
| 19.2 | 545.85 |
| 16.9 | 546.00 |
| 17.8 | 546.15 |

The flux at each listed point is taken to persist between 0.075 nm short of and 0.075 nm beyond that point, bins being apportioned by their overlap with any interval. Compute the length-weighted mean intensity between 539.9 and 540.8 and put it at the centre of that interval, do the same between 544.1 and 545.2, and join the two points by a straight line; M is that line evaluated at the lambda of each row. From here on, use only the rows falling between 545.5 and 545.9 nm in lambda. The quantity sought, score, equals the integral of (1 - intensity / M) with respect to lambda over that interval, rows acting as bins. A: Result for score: -0.06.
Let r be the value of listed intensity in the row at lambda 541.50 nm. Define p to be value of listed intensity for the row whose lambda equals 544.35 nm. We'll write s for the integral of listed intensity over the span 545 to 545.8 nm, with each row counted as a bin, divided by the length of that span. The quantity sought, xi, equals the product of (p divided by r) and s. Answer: 18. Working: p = 15.7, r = 13.9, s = 15.9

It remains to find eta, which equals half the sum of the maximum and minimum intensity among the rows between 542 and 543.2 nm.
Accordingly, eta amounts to 18.2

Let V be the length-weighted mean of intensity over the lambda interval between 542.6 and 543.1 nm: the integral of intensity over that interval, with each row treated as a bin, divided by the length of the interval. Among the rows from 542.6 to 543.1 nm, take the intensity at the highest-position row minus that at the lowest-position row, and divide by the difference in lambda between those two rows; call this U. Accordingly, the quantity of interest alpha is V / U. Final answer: -5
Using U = -4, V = 18.2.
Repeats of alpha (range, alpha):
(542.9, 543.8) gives 4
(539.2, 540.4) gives -56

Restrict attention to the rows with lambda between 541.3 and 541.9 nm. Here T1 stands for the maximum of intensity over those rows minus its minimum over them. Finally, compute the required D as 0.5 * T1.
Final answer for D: 2.0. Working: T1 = 4.0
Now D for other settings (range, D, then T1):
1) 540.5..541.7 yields 3.2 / 6.4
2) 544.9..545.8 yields 3.0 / 6.0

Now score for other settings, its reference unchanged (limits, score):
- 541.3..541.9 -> 0.00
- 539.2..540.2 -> 0.06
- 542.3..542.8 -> -0.08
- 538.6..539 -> -0.01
